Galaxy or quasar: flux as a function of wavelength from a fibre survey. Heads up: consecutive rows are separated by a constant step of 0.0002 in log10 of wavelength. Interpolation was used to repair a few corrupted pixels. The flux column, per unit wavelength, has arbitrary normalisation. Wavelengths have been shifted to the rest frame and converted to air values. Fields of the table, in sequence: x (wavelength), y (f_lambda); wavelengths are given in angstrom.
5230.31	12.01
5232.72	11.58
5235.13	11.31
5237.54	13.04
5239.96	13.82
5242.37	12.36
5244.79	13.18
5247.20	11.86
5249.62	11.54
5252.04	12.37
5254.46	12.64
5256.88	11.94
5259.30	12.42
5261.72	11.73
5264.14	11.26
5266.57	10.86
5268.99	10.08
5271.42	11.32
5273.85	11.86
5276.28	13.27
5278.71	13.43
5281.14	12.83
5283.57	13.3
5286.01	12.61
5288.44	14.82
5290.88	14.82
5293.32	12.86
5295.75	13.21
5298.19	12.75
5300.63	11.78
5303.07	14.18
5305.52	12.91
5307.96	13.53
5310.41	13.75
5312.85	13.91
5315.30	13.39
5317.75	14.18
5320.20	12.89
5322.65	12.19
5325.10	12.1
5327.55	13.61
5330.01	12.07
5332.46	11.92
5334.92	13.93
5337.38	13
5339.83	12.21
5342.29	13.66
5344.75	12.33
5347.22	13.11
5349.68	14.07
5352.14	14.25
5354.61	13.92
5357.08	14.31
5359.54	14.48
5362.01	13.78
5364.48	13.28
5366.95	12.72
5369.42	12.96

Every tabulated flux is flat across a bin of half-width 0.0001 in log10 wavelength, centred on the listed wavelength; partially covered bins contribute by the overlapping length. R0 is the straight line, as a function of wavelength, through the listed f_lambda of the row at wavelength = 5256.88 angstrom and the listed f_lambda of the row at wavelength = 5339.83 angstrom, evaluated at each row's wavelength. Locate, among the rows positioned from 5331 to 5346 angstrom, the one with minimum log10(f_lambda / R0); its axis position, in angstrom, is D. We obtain 5332.46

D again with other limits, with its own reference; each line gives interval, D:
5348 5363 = 5362.01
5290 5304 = 5300.63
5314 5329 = 5325.10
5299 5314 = 5300.63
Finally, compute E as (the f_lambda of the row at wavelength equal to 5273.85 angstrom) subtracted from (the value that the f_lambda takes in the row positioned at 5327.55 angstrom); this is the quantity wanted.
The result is 2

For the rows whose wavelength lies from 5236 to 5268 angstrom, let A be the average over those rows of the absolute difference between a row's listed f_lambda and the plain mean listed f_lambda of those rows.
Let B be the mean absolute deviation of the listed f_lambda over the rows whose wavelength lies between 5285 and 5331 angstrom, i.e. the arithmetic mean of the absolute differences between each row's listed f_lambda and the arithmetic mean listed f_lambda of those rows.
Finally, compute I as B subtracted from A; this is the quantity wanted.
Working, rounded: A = 0.65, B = 0.740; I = -0.09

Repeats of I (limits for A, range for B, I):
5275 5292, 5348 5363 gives 0.50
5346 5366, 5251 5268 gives -0.14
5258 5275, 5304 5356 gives -0.13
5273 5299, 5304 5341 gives -0.05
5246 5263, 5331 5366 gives -0.34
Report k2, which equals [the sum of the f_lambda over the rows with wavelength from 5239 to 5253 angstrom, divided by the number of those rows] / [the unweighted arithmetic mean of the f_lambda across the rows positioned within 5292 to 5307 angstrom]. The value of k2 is 0.97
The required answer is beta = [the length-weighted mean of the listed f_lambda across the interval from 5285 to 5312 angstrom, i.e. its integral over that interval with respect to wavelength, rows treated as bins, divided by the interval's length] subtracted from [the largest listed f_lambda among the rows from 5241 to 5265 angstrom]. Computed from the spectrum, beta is -0.2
